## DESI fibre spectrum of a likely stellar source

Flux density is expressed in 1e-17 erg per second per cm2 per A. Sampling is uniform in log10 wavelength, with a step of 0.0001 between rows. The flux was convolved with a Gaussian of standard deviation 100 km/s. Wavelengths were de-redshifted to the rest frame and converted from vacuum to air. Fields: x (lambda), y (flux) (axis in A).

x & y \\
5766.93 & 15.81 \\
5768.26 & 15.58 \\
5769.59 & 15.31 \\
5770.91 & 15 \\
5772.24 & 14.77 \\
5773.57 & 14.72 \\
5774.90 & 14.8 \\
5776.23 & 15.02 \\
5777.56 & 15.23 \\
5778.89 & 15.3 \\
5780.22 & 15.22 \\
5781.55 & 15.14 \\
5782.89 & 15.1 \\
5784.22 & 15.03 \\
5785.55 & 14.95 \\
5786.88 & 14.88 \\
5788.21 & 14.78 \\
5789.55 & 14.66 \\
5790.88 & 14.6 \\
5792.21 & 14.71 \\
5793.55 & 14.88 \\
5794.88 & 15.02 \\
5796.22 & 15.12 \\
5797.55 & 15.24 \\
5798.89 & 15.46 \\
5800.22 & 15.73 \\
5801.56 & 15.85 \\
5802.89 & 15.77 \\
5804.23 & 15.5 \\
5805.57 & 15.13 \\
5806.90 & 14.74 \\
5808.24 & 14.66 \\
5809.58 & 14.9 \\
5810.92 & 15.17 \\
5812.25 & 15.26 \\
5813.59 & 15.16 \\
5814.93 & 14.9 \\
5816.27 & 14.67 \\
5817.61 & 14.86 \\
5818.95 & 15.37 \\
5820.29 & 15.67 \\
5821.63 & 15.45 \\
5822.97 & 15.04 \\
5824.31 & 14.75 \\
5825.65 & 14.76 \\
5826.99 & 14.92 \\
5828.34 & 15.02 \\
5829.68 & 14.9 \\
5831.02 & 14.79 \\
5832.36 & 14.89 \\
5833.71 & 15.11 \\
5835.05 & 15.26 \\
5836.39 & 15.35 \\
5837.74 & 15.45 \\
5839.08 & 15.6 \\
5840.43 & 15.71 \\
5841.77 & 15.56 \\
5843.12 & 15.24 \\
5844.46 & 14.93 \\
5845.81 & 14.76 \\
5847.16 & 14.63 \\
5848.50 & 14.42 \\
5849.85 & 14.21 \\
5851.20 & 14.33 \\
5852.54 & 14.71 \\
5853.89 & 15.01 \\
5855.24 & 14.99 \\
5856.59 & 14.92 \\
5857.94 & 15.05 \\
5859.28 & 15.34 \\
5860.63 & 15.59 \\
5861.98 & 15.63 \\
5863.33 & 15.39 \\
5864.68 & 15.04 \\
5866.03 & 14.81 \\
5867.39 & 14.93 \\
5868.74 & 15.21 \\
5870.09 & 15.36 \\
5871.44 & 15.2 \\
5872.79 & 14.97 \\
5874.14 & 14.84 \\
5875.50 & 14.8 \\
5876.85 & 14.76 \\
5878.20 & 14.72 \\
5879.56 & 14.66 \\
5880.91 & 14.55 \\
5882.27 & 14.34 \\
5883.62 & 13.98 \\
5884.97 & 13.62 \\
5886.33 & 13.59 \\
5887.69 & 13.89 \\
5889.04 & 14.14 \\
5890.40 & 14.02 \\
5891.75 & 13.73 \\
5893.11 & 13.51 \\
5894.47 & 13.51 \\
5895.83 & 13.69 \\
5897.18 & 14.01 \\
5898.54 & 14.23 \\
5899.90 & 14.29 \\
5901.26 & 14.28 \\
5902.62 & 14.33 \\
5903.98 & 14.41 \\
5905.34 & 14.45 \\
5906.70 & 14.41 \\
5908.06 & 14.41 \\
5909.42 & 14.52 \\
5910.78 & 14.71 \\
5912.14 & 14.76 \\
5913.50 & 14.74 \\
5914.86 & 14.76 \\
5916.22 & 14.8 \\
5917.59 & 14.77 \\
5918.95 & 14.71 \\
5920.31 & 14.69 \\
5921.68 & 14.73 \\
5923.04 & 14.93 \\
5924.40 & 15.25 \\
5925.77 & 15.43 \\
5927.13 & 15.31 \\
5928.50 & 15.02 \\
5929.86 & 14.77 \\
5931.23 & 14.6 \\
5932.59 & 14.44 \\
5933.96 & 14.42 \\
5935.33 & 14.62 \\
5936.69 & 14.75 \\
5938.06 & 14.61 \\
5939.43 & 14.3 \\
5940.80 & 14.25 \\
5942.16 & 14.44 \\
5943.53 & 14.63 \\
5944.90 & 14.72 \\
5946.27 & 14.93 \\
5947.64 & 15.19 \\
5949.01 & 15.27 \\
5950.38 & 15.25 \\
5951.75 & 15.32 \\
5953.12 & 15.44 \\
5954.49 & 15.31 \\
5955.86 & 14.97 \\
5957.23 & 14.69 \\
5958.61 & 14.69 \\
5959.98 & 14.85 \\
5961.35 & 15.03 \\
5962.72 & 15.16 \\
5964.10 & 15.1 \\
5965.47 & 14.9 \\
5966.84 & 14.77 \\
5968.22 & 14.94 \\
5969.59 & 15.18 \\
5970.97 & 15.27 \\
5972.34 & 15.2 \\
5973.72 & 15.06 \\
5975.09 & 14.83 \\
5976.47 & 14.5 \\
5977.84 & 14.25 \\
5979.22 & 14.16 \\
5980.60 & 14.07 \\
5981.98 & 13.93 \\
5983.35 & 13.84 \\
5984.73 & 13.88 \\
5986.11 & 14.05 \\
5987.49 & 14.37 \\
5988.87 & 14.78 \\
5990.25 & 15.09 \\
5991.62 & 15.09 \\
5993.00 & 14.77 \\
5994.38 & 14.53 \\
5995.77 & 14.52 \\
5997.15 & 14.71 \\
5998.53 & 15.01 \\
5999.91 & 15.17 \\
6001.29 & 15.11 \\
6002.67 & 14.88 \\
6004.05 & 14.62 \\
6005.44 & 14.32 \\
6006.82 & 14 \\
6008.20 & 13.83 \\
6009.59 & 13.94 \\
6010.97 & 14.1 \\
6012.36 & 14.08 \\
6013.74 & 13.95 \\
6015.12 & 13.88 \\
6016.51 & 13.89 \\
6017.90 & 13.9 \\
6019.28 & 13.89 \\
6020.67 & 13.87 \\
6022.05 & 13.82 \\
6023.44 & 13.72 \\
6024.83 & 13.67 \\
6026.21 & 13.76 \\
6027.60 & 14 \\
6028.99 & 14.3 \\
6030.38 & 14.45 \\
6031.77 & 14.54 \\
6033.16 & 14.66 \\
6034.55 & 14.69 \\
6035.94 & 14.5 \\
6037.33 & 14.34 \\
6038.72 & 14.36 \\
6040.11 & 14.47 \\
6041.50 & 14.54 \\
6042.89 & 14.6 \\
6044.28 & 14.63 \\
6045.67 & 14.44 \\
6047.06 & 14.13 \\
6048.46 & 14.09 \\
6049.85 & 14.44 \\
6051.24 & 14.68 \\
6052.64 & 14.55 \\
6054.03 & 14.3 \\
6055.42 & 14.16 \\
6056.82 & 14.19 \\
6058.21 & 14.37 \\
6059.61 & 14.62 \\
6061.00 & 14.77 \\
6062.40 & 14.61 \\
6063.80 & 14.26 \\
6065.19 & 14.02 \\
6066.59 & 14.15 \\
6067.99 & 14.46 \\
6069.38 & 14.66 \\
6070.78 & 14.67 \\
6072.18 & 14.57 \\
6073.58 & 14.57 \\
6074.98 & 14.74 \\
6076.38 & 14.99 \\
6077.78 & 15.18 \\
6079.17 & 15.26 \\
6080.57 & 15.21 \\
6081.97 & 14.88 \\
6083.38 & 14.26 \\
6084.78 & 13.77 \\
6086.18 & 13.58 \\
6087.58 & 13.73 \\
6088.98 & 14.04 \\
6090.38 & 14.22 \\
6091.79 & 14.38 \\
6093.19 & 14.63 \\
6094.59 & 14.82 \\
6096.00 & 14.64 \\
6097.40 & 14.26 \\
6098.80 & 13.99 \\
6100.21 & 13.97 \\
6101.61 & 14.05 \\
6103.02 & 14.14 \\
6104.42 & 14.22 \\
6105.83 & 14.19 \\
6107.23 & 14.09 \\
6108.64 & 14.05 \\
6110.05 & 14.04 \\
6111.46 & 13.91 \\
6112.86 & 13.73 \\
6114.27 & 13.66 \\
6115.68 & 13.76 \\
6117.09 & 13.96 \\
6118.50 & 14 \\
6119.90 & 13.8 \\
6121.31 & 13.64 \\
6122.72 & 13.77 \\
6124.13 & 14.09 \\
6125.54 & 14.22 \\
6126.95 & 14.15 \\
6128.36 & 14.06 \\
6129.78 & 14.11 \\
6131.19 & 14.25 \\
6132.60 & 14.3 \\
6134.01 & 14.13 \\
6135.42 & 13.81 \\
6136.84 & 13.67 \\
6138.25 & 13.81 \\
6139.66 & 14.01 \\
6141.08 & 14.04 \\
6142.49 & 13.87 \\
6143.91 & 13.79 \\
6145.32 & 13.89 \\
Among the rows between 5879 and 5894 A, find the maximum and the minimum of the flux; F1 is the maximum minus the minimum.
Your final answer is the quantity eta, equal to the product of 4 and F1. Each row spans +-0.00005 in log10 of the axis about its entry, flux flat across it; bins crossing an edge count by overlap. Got 5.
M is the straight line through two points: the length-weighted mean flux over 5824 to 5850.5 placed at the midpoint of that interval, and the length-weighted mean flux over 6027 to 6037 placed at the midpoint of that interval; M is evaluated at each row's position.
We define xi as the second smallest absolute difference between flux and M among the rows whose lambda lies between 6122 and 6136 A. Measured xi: 0.01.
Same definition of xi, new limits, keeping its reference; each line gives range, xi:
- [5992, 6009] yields 0.03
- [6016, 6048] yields 0.04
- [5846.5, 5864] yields 0.04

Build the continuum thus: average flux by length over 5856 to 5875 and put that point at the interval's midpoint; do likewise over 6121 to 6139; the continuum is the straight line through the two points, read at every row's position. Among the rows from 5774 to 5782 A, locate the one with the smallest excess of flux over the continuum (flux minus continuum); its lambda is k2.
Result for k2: 5774.90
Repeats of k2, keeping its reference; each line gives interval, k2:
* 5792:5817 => 5792.21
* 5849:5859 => 5849.85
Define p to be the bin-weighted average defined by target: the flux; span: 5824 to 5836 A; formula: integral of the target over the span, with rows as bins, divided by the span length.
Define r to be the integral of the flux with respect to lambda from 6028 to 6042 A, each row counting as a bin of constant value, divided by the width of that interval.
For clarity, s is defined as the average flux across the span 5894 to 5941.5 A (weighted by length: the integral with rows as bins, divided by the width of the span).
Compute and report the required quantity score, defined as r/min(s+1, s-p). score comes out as -38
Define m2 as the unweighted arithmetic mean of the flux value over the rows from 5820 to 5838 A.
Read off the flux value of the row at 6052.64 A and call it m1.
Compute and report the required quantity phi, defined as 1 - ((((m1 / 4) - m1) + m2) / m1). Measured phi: 0.71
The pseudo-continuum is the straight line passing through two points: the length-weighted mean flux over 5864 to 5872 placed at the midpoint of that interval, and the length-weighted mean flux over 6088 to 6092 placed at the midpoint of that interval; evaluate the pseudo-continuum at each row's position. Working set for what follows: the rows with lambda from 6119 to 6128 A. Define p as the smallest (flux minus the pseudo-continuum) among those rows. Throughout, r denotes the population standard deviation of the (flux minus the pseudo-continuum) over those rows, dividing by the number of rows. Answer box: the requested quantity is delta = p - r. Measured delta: -0.60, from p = -0.4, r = 0.23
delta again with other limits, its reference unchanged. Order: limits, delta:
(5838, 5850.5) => -1.45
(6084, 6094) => -0.95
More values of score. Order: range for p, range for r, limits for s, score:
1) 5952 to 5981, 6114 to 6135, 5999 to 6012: -31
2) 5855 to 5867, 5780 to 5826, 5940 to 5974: -71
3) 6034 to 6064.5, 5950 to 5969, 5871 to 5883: 50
